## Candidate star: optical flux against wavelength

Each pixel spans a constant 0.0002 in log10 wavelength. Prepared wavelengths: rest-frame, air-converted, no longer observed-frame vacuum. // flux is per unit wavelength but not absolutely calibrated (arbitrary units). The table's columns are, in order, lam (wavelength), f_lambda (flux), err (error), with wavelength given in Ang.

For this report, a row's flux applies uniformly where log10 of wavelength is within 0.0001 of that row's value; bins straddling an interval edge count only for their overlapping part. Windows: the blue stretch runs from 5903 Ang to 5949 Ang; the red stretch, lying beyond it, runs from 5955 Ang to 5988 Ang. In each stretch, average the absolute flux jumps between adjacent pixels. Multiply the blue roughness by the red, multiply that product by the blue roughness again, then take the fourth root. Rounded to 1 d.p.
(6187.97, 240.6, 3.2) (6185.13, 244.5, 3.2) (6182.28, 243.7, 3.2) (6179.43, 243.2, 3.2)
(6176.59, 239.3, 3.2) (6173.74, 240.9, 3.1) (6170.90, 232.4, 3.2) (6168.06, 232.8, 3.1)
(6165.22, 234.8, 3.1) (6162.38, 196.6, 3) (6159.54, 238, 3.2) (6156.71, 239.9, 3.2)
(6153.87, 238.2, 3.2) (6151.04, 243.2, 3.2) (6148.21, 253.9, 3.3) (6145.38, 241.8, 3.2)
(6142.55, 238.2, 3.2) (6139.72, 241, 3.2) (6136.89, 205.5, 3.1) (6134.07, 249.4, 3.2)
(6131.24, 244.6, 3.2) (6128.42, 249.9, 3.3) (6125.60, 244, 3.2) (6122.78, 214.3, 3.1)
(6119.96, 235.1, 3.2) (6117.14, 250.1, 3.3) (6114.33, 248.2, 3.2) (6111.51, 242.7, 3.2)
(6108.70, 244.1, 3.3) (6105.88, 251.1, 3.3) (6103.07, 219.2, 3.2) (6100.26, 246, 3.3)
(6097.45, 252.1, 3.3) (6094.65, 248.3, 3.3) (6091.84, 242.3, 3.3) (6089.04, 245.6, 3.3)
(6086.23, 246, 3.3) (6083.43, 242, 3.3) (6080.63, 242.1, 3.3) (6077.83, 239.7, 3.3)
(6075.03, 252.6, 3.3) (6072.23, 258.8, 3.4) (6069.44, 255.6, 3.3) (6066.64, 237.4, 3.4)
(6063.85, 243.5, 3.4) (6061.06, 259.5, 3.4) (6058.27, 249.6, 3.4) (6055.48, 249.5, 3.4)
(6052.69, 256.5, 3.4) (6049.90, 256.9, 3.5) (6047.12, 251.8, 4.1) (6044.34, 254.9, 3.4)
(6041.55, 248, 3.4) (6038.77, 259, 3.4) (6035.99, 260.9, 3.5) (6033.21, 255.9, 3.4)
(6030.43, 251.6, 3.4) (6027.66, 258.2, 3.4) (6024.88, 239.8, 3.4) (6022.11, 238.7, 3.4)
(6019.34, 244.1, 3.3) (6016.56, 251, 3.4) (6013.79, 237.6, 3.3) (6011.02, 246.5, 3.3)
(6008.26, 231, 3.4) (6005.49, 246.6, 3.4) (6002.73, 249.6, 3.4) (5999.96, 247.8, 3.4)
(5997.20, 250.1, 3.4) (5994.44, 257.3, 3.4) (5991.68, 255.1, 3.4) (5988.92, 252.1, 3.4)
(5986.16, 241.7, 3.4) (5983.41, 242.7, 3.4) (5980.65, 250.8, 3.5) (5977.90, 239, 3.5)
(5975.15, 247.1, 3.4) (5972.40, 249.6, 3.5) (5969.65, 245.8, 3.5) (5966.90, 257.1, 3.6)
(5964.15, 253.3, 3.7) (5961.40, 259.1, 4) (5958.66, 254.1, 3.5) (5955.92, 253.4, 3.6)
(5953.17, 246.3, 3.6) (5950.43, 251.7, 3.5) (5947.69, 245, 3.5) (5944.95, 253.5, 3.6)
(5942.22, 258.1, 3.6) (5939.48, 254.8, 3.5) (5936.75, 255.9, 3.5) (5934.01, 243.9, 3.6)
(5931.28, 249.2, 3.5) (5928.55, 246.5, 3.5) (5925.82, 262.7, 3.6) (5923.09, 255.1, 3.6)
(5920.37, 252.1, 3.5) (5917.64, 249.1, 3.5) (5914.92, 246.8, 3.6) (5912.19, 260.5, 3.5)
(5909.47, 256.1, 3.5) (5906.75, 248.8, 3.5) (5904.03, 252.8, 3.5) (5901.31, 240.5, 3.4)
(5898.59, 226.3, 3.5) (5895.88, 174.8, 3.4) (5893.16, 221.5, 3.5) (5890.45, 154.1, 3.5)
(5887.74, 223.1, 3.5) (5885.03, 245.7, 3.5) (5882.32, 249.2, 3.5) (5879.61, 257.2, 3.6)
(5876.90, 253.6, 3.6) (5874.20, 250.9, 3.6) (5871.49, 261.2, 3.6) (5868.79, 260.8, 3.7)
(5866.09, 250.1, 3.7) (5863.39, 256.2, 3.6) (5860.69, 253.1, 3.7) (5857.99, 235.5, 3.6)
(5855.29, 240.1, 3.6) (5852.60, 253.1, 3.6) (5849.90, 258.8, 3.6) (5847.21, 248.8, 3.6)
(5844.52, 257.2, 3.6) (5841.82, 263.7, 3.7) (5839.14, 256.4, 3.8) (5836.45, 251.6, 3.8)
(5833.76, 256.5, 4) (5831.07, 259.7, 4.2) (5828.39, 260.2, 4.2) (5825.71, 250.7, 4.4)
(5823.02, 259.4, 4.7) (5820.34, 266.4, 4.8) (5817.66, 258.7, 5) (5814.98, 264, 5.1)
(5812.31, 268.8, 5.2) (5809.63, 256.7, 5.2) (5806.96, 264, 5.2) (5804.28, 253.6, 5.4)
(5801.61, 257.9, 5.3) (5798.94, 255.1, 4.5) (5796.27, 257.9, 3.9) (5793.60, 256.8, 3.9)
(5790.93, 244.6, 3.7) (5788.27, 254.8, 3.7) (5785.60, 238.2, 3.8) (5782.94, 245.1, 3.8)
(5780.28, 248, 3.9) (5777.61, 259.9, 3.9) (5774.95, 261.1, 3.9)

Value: 3.8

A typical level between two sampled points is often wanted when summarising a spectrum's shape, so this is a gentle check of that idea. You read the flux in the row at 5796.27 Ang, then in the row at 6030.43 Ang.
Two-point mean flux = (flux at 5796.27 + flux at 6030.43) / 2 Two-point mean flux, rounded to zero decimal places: 255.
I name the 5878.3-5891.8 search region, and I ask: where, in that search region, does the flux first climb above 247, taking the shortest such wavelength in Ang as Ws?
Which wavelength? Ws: 5879.61 Ang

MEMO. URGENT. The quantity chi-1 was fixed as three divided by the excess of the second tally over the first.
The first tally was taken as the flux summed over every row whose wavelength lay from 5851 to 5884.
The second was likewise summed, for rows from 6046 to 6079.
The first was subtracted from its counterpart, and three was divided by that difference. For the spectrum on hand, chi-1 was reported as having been -0.31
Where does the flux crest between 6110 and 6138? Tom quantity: 6117.14 Ang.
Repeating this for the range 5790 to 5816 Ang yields 5812.31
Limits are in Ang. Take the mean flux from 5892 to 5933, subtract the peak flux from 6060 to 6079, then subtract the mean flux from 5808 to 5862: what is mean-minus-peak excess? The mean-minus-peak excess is -273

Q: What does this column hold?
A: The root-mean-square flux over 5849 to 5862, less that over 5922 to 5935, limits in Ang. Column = -3.3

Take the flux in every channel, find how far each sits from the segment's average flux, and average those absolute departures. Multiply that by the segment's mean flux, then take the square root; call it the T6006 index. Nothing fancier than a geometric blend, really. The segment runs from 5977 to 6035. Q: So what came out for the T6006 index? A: 38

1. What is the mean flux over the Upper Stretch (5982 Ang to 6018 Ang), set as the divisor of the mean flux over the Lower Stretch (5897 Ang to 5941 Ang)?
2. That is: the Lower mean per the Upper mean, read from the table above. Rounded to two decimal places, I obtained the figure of 1.01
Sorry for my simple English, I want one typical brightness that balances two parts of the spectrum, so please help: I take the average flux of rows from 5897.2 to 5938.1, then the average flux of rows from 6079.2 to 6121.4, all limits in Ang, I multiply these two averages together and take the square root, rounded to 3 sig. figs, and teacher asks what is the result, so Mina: 247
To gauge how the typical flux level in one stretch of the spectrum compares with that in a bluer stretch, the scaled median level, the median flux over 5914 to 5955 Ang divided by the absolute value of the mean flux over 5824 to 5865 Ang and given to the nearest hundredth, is 0.99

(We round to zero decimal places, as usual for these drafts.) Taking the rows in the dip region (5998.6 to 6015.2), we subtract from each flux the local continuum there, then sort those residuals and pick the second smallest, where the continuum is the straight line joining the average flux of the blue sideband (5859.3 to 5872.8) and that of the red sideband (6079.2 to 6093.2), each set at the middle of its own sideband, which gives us -10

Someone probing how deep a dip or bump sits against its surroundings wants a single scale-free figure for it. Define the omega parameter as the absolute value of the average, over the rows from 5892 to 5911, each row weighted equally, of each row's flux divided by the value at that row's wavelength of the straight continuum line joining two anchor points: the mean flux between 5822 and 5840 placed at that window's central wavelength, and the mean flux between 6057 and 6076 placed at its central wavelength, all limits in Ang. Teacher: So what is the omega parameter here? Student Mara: 0.91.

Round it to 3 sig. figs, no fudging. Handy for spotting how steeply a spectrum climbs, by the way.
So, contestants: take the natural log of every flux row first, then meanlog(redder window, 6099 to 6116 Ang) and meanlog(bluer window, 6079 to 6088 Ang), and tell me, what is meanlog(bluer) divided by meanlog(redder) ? 1.00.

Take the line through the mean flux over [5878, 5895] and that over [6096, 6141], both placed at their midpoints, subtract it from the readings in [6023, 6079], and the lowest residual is 1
